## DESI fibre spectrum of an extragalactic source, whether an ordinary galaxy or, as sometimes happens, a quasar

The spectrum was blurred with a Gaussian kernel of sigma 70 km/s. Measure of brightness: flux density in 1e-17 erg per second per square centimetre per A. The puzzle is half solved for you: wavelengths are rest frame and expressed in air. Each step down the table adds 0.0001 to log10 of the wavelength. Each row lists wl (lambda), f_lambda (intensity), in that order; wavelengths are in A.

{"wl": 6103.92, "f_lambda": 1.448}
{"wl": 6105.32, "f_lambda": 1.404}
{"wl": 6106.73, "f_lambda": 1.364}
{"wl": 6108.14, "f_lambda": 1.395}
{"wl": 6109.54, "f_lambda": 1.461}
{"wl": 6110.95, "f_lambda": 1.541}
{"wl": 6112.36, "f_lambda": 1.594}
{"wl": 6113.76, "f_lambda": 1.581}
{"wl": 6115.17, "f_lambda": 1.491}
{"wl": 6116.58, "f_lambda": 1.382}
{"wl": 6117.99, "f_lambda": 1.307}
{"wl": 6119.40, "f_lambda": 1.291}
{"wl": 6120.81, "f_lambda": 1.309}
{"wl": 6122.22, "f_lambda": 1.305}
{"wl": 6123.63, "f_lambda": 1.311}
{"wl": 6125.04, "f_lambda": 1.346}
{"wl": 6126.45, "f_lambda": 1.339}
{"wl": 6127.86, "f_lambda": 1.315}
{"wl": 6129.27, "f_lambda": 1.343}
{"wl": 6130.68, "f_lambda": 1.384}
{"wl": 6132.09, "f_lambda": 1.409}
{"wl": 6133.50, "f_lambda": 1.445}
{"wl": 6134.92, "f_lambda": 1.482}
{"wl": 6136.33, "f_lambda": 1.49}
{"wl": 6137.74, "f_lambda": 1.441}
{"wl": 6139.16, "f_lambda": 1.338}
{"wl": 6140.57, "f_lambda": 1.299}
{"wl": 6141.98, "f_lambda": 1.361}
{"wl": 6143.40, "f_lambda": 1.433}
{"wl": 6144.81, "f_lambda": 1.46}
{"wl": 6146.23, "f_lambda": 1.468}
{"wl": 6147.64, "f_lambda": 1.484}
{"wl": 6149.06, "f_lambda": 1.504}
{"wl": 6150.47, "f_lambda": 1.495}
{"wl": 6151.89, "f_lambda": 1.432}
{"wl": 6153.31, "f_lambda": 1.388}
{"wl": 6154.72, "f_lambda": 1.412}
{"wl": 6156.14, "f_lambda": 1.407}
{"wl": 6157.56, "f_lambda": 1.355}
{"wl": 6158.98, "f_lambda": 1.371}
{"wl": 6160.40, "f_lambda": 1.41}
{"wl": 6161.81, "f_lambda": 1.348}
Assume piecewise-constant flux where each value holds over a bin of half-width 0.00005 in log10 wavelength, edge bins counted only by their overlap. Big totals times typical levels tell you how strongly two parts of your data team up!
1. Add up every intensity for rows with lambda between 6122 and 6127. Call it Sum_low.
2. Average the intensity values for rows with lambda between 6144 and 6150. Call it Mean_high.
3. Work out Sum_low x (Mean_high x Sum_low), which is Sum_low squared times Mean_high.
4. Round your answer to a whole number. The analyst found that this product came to 42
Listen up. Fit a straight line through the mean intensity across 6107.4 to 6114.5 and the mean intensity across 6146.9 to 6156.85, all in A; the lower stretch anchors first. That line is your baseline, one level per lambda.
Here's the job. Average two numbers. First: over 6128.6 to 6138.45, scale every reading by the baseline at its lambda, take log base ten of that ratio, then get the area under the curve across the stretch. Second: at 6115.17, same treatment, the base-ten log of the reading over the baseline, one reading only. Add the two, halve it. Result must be -0.08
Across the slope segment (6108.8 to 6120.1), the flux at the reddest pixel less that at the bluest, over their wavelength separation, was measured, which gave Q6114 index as -0.017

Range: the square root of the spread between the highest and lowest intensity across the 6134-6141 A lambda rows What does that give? 0.44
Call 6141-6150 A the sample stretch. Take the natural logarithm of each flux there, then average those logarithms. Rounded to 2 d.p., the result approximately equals 0.37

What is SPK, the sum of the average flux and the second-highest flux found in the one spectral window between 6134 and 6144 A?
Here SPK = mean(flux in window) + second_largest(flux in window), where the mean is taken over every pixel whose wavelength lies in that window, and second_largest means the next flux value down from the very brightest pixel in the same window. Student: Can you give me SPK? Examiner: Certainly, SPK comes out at 2.9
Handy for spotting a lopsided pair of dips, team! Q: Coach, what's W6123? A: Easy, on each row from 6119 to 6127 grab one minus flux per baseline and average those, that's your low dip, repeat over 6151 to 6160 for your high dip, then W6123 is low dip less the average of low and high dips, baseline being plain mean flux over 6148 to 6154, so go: 0.027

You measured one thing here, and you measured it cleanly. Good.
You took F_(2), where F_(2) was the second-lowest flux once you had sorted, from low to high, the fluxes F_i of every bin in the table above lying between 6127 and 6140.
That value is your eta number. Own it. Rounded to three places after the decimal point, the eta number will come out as 1.338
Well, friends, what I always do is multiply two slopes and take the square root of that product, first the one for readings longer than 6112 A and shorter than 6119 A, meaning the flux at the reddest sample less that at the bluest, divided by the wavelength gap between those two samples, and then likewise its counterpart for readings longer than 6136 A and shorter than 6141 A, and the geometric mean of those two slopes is 0.048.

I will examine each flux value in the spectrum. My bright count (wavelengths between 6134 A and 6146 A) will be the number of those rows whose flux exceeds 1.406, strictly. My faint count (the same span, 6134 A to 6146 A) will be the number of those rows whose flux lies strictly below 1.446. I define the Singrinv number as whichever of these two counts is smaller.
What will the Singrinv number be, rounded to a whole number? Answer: 5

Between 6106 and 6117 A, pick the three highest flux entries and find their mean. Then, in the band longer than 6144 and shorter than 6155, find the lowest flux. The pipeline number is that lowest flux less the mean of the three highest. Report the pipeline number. -0.18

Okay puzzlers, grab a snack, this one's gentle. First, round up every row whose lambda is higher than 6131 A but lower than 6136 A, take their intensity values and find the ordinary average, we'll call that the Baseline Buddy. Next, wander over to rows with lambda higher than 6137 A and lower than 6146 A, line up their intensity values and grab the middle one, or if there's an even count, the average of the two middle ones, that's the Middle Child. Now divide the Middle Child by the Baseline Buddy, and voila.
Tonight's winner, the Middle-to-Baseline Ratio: 0.97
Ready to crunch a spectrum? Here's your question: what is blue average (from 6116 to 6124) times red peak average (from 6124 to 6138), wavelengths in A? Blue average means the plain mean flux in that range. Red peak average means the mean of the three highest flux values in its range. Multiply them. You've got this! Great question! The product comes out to 1.94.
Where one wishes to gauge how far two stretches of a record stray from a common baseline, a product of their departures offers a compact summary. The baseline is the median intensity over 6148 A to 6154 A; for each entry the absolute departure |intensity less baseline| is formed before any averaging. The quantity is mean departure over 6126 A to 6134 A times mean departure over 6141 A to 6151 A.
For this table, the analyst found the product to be 0.003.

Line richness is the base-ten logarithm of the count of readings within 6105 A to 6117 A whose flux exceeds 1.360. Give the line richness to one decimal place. 1.0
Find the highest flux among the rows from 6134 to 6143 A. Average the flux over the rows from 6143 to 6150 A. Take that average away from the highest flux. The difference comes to 0.02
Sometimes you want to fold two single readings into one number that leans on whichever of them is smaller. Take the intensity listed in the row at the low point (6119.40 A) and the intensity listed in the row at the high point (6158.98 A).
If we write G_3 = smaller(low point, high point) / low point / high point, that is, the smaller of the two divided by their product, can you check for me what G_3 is 0.73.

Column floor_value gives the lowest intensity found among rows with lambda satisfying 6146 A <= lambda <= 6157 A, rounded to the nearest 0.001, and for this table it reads 1.388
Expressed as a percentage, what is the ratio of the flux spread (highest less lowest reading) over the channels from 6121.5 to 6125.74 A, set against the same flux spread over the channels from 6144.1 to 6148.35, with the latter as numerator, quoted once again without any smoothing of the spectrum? 59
